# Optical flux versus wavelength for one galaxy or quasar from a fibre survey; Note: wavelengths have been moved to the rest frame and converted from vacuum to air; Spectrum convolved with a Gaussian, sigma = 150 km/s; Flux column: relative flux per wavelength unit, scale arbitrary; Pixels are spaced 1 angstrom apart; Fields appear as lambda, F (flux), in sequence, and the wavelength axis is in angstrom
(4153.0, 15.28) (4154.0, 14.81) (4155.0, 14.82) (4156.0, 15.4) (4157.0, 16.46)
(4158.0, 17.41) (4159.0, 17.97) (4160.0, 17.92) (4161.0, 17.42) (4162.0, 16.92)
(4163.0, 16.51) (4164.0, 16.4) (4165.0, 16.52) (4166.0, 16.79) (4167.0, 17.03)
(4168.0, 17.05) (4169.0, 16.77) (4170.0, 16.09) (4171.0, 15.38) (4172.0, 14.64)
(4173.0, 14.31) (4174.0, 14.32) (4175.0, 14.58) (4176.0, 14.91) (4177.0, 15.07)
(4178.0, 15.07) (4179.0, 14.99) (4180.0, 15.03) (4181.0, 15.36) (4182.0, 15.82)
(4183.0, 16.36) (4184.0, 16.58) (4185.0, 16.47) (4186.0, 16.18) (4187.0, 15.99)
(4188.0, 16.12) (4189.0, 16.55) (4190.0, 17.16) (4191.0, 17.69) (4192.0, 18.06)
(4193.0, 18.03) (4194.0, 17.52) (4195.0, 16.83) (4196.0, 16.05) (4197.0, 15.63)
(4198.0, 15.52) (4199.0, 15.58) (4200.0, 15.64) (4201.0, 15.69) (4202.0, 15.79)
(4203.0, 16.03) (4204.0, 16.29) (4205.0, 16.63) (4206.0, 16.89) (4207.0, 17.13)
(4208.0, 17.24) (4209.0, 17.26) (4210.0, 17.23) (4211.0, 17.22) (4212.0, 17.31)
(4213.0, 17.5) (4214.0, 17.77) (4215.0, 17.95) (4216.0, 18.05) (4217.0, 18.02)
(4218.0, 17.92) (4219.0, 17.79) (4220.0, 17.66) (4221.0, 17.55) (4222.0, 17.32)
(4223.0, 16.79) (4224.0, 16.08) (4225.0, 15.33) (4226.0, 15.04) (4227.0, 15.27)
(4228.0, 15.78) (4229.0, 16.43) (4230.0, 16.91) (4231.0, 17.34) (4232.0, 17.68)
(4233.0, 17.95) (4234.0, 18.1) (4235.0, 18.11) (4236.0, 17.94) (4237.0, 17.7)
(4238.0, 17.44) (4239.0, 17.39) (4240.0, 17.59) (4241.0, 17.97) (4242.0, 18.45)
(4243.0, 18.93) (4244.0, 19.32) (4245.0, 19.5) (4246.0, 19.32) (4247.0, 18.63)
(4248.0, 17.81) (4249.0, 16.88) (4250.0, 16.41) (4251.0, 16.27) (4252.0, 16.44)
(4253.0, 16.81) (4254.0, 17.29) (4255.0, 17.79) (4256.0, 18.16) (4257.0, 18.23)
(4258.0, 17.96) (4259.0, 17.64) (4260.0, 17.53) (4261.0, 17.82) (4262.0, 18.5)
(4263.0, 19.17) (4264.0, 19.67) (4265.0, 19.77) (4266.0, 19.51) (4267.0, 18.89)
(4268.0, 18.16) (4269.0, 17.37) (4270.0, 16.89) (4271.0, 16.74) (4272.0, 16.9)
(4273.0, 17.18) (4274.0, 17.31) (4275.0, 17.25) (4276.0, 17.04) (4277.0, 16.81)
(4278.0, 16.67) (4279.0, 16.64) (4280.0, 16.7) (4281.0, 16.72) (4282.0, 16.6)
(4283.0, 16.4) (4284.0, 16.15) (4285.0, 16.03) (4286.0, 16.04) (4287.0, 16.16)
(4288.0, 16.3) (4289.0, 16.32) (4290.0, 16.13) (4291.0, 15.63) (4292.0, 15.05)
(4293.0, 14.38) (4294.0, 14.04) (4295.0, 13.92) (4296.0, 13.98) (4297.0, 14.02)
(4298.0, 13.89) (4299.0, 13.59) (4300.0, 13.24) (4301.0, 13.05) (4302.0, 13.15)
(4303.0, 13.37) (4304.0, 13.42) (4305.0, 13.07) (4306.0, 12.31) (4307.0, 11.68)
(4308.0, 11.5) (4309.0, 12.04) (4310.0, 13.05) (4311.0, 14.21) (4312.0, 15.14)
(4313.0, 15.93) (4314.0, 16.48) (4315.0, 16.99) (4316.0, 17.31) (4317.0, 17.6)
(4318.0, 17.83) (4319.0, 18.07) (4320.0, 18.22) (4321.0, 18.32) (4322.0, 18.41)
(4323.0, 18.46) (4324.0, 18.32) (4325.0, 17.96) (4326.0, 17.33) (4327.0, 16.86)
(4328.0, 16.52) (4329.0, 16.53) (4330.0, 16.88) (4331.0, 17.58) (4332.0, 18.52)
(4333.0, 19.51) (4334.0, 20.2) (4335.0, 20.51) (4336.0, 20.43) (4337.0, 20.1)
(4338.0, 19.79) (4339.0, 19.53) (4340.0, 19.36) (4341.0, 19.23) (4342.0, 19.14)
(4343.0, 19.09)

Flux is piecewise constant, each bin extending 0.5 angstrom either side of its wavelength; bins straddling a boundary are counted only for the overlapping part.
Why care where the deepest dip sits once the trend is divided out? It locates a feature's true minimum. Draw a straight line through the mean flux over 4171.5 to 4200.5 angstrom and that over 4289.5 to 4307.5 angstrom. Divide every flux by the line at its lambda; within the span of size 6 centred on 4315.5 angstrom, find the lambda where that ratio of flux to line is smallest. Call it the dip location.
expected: 4313.0 angstrom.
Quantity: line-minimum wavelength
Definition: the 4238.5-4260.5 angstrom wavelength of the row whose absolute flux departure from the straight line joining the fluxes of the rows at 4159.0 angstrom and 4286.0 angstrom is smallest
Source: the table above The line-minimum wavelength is 4252.0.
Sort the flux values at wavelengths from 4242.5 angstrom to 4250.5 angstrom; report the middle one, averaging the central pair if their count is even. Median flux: 18.8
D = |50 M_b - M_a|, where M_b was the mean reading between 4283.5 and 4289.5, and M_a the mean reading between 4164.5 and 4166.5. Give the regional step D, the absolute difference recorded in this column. 792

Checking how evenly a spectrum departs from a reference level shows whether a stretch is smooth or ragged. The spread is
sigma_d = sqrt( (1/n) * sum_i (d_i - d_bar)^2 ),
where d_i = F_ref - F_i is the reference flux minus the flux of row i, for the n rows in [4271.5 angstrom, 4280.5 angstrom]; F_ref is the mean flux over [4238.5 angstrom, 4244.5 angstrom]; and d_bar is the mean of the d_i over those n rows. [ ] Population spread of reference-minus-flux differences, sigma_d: 0.24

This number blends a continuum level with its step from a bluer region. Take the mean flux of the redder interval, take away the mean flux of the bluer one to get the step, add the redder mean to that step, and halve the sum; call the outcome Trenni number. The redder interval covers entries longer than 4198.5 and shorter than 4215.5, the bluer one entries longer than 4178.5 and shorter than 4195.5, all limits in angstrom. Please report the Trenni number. 8.5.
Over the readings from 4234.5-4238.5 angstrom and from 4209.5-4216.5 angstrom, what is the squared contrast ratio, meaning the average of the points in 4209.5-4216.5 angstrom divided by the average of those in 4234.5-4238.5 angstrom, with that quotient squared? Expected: 0.98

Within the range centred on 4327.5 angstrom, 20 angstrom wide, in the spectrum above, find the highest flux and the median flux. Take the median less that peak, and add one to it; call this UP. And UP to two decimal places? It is -1.24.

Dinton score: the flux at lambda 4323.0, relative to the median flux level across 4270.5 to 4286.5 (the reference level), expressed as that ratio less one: 0.10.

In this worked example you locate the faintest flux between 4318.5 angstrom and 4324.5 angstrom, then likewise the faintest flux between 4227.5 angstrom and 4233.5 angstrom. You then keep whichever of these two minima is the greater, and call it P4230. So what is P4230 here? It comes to 18.1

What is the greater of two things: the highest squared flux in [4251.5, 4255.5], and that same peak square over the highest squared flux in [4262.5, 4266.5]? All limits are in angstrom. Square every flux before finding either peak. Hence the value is 316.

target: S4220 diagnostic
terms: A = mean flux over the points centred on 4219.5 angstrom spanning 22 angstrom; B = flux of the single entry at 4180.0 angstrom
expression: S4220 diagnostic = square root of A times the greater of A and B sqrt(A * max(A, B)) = 17.0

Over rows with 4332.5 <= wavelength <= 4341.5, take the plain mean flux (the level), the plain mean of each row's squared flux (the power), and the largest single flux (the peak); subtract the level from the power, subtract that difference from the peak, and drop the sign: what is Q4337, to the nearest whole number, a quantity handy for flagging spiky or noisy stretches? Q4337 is 354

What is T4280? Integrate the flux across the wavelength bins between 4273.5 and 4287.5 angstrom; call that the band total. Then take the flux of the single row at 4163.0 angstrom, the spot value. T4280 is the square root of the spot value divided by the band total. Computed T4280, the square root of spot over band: 0.27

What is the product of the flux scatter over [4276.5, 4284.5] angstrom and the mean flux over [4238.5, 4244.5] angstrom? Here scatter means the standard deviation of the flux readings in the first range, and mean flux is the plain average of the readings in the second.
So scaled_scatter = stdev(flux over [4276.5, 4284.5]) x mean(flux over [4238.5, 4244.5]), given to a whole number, 4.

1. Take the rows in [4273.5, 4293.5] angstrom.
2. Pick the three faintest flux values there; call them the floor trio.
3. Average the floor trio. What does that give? 15.0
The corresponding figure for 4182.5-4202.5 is 15.6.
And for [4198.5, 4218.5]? 15.6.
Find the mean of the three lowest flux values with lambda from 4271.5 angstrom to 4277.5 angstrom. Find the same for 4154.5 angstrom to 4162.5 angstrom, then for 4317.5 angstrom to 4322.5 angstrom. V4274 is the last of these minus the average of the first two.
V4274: 1.8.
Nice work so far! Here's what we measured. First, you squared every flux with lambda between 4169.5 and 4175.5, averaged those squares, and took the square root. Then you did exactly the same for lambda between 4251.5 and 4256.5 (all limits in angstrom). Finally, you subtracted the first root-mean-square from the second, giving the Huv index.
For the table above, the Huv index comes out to 2.4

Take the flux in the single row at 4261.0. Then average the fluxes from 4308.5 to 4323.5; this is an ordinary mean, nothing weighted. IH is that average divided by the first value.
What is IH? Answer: 0.93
